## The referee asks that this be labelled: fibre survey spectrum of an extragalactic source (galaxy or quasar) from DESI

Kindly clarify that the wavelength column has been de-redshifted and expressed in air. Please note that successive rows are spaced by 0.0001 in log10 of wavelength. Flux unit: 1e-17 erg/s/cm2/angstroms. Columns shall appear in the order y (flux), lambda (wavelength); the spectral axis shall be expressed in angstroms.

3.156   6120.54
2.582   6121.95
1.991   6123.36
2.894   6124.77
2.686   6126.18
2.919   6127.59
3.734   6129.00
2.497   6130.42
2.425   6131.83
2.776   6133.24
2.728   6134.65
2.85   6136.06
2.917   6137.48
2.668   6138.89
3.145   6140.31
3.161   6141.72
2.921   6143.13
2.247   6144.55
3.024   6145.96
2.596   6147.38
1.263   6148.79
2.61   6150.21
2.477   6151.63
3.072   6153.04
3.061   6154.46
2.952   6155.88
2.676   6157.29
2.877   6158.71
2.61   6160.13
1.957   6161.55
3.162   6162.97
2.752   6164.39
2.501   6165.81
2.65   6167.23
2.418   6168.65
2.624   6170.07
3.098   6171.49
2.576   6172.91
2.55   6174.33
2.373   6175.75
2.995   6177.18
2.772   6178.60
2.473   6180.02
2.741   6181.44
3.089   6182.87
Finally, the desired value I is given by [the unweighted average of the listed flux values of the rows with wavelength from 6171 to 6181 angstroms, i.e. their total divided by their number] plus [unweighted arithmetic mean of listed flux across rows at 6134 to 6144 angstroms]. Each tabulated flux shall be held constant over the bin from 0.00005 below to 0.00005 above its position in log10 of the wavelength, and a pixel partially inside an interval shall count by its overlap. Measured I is 5.60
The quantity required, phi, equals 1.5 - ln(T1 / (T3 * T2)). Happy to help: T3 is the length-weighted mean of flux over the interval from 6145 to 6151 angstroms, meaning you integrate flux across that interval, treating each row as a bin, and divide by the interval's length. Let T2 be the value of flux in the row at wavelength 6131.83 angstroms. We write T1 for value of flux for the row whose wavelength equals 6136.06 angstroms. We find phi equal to 2.20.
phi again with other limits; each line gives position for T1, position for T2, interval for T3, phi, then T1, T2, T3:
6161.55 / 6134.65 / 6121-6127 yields 2.78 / 1.957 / 2.728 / 2.6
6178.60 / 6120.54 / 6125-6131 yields 2.72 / 2.772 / 3.156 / 3.0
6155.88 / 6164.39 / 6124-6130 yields 2.53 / 2.952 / 2.752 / 3.0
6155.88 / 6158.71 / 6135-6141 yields 2.53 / 2.952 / 2.877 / 2.9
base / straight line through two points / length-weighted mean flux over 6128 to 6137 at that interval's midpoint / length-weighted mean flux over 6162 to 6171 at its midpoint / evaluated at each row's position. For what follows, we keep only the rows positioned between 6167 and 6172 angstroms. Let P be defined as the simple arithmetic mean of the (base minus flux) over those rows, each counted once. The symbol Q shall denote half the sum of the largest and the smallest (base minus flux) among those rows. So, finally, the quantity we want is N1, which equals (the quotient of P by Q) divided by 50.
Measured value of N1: 0.007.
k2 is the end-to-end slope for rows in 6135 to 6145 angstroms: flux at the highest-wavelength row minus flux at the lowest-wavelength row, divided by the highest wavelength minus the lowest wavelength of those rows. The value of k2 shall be -0.07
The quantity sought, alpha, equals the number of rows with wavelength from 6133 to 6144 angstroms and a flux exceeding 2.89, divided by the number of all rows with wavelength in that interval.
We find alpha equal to 0.50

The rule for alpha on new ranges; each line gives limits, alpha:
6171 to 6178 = 0.40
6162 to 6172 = 0.29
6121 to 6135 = 0.30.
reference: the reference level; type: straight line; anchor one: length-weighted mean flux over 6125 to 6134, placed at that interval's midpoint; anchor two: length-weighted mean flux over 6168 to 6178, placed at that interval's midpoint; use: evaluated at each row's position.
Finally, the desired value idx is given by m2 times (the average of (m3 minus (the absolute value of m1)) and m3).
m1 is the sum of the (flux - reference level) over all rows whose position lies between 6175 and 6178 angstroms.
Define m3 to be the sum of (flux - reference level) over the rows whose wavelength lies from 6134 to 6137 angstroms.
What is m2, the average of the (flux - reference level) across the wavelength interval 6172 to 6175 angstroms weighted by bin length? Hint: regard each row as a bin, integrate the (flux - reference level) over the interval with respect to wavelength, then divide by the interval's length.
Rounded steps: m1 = 0.07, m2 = -0.064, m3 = -0.1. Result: 0.006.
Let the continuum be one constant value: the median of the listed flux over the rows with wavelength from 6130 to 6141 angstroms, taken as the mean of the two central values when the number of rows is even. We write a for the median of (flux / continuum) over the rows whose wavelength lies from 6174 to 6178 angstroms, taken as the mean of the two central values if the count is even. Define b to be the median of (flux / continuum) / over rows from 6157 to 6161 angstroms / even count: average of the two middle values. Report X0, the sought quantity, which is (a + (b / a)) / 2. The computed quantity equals 0.988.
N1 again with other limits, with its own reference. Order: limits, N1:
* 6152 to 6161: 0.026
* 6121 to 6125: 0.018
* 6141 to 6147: -0.013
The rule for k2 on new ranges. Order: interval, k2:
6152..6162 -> -0.13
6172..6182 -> 0.02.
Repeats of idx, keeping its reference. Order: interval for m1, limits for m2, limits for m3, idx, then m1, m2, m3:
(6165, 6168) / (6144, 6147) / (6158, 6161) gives 0.009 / -0.23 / -0.125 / 0.0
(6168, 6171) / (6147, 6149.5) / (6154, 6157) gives -0.351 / -0.32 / -0.925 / 0.5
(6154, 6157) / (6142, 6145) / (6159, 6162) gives 0.101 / 0.54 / -0.090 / -0.9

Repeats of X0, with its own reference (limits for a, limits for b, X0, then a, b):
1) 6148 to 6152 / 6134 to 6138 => 1.025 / 0.90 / 1.04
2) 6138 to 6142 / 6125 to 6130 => 1.035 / 1.14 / 1.06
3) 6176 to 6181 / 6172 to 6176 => 0.964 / 1.01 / 0.93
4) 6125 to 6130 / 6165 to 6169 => 0.959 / 1.06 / 0.91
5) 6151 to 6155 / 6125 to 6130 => 1.033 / 1.11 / 1.06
